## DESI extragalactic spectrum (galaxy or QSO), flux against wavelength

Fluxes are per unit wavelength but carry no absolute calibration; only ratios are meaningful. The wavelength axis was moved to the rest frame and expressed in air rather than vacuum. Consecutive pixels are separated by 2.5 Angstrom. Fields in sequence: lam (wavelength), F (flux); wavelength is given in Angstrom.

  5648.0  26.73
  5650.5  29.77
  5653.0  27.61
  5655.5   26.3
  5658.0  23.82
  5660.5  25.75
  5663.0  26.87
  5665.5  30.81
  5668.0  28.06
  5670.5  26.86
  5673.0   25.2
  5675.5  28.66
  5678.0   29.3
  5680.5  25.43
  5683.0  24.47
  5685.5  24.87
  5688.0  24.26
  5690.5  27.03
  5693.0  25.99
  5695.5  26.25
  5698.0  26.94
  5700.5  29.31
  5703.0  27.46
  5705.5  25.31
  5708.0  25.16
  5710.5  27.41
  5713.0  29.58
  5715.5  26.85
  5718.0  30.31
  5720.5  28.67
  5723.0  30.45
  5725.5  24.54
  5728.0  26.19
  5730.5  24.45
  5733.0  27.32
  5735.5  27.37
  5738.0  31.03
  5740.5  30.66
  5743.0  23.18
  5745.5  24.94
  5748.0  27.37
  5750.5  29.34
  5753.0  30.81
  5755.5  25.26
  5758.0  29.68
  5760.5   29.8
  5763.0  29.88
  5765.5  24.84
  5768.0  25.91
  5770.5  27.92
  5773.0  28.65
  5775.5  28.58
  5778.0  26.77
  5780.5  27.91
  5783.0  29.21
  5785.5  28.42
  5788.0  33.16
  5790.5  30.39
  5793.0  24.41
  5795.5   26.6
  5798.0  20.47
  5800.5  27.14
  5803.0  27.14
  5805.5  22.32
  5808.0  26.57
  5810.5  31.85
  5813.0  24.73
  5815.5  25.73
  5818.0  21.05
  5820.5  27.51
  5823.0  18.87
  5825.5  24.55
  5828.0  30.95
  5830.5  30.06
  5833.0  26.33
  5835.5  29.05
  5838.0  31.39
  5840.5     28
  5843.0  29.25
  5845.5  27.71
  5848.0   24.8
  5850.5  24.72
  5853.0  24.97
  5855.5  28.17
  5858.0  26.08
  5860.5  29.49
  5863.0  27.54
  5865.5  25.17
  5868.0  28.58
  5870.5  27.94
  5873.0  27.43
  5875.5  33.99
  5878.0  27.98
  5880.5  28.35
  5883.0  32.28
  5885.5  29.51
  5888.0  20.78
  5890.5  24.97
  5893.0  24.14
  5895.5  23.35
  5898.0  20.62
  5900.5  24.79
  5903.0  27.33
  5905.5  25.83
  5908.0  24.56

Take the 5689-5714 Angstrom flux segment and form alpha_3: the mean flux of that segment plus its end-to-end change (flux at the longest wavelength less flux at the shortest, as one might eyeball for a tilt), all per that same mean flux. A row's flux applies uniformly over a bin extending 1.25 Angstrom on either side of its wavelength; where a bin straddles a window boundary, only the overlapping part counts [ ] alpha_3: 1.09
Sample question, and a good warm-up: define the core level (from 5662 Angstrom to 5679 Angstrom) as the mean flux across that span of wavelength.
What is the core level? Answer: 28.0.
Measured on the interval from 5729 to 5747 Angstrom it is 27.0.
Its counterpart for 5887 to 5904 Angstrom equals 23.7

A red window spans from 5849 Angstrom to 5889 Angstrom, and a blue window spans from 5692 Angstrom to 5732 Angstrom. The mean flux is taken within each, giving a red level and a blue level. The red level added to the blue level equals 54.9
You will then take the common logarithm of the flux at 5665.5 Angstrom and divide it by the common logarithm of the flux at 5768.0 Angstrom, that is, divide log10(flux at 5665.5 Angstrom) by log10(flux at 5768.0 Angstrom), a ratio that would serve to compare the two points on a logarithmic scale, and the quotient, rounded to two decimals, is 1.05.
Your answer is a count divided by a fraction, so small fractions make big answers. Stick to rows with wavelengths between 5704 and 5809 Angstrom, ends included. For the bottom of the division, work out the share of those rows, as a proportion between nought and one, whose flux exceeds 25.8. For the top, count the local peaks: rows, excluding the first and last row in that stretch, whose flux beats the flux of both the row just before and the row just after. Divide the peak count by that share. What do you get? 15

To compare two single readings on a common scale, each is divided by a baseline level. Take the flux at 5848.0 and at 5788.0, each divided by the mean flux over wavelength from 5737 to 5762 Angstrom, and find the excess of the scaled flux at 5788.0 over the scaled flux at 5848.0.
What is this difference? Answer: 0.30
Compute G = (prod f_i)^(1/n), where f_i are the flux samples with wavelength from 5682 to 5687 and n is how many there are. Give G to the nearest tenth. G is 24.7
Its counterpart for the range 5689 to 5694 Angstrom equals 26.5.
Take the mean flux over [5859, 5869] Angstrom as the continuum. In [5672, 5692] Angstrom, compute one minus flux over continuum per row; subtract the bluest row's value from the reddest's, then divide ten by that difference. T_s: -151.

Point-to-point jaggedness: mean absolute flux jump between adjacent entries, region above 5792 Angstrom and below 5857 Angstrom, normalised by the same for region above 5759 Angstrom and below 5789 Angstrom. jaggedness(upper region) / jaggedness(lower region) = 2.1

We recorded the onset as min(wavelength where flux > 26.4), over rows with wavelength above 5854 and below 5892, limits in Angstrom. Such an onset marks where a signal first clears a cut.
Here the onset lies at 5855.5 Angstrom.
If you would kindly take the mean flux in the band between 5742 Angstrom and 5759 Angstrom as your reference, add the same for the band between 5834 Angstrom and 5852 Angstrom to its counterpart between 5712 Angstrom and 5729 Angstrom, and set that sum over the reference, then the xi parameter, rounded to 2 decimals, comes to 2.05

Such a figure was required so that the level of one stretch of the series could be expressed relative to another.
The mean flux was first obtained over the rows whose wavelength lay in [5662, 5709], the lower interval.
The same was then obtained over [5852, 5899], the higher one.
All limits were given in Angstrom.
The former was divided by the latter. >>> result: 0.99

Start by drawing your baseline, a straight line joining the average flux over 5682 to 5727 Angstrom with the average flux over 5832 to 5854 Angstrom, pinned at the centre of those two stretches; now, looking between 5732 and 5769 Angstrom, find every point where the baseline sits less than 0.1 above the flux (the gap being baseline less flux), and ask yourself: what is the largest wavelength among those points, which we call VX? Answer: 5763.0 Angstrom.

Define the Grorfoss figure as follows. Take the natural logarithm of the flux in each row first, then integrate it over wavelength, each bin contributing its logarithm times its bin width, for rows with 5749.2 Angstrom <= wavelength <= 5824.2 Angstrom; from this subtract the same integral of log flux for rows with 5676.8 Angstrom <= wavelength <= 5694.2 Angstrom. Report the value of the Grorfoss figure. 190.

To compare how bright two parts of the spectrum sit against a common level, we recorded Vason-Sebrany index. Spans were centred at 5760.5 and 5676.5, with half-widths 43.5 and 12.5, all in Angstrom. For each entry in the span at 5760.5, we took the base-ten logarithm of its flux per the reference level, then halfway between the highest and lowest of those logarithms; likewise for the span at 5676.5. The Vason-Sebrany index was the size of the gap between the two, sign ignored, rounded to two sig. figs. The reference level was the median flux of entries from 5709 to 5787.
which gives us 0.021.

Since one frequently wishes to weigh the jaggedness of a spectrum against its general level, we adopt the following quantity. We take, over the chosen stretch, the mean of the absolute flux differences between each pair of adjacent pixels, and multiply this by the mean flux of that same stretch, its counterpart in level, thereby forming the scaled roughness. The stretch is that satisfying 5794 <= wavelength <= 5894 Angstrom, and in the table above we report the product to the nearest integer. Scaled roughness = 94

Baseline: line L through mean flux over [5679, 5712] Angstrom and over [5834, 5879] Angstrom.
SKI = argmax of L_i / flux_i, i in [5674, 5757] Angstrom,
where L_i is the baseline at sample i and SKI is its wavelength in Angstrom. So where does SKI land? 5743.0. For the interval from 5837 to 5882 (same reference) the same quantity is 5850.5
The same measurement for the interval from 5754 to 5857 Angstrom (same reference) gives 5823.0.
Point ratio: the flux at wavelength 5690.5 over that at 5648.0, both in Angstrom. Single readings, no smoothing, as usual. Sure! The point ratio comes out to 1.01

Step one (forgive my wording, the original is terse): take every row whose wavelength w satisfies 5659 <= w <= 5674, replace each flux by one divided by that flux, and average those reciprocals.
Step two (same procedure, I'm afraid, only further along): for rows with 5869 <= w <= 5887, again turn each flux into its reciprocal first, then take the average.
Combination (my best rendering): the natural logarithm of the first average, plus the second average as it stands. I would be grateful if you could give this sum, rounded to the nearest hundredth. -3.27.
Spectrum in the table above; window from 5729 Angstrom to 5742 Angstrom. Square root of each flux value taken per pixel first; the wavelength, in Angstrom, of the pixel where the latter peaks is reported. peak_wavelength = 5738.0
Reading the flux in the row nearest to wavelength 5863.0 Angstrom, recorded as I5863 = 27.54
